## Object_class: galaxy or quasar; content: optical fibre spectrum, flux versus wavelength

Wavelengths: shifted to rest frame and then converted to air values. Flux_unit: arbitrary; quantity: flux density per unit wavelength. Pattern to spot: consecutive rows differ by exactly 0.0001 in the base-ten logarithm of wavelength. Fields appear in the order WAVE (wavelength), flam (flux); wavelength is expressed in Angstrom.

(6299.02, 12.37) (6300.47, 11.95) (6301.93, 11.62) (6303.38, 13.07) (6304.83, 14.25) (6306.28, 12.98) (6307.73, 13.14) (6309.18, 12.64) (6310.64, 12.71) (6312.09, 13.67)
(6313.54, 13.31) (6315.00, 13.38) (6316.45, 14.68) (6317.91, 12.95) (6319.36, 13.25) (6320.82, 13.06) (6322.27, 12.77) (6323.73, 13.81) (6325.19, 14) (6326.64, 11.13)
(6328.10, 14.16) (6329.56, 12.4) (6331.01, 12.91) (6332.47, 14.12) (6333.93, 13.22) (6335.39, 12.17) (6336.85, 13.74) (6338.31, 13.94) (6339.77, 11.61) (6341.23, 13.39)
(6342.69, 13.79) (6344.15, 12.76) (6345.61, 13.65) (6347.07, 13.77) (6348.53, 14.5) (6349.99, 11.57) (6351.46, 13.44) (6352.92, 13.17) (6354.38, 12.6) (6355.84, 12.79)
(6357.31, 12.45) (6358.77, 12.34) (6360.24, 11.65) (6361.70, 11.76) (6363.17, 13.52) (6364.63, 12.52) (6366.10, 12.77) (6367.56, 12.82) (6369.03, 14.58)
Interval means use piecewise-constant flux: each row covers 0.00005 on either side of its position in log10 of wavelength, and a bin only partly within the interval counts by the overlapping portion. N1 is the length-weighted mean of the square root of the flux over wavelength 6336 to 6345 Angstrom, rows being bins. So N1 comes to 3.63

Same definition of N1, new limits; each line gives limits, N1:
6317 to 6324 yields 3.63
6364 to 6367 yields 3.56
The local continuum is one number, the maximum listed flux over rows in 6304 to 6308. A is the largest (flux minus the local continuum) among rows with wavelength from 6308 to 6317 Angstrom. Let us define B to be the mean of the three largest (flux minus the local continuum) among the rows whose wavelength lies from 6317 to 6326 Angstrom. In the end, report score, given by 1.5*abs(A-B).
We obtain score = 1.5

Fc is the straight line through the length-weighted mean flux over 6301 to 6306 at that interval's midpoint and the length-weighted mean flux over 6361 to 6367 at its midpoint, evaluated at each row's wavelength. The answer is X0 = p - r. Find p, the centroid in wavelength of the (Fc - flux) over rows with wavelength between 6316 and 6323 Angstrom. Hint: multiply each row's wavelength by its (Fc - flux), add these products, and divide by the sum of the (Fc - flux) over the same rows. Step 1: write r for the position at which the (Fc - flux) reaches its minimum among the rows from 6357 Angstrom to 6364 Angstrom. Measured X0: -46.0 Angstrom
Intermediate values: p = 6317.2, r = 6363.17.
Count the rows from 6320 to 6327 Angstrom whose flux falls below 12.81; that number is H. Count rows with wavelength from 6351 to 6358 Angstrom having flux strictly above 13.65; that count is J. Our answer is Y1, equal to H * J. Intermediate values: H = 2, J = 0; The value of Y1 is 0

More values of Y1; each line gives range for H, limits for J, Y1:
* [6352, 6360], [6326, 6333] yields 8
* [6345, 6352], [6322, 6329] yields 3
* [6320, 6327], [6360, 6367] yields 0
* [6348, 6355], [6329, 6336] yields 2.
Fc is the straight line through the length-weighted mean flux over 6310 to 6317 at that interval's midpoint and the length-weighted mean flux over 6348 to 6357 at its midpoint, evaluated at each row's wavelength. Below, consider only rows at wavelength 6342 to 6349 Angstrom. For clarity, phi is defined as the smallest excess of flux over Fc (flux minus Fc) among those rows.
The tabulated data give -0.31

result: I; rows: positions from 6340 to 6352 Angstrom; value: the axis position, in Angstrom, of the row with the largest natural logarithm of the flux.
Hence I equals 6348.53 Angstrom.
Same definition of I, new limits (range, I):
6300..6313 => 6304.83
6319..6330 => 6328.10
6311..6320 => 6316.45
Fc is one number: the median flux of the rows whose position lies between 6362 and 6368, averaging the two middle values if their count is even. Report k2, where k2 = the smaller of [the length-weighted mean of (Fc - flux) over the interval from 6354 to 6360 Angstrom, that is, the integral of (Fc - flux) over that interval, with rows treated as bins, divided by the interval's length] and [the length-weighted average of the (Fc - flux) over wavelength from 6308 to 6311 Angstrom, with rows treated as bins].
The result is 0.1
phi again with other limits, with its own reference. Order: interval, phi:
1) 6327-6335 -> -0.90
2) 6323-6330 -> -2.21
